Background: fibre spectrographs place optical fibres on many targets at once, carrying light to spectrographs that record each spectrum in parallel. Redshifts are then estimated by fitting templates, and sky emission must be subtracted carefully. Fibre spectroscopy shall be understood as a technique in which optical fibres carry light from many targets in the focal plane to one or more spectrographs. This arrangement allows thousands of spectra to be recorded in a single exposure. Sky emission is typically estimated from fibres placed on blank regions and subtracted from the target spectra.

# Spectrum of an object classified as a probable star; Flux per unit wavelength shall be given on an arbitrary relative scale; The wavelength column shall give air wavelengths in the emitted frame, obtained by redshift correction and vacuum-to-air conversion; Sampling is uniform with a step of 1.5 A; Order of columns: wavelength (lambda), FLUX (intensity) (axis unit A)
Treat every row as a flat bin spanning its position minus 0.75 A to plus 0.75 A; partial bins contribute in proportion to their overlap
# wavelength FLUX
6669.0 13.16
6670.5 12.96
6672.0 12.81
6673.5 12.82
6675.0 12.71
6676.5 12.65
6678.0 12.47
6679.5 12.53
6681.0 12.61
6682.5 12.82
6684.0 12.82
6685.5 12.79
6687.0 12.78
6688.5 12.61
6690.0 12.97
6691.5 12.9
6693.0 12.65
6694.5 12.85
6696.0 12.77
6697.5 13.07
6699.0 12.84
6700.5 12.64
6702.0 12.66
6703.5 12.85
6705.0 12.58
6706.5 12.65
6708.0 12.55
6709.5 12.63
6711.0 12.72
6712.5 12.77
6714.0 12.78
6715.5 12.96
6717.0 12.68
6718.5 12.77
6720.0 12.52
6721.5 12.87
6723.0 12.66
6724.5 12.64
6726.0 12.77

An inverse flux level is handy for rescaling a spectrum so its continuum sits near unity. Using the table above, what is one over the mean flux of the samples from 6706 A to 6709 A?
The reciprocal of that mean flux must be 0.0794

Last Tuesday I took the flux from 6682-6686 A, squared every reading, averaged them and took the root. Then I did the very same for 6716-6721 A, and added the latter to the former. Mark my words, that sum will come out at 25.5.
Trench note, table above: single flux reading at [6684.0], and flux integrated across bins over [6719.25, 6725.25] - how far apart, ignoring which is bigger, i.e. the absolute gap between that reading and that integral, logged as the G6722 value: 63.2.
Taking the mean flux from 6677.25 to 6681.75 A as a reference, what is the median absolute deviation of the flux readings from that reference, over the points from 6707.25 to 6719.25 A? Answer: 0.208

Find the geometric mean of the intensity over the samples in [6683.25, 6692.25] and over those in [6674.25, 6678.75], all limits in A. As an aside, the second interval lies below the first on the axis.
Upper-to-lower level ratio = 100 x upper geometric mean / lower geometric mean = 102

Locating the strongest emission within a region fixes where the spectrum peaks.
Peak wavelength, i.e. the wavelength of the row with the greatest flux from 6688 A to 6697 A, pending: 6690.0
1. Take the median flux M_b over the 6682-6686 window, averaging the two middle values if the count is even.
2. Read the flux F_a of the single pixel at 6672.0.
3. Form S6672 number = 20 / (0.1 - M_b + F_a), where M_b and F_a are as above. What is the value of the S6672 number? 222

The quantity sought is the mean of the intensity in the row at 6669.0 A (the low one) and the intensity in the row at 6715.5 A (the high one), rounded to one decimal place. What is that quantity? 13.1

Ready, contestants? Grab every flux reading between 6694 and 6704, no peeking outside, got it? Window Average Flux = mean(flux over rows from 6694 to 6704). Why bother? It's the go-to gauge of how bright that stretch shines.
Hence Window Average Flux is 12.8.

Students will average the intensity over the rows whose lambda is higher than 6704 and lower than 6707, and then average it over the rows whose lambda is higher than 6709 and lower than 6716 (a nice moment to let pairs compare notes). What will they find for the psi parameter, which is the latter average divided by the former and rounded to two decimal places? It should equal 1.01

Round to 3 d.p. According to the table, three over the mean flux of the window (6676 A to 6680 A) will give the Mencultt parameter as 0.239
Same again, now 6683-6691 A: 0.234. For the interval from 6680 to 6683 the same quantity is 0.236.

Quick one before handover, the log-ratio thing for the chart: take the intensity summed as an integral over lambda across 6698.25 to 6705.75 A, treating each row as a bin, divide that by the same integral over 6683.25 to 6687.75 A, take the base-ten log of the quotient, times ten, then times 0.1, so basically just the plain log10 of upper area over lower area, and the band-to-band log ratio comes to 0.2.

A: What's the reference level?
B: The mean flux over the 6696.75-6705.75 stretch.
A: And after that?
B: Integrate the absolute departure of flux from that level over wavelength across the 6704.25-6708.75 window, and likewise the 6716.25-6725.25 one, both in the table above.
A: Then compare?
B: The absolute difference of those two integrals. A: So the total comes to 0.23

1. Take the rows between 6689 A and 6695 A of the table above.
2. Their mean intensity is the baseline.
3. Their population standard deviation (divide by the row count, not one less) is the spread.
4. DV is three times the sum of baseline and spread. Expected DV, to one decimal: 38.9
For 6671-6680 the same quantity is 38.4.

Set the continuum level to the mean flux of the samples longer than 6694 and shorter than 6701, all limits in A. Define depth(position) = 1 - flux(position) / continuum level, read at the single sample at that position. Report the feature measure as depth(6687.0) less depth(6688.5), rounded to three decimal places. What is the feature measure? -0.013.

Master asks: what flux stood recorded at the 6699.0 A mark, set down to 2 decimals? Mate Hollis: 12.84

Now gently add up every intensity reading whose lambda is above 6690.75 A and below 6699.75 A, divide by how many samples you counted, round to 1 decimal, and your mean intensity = 12.8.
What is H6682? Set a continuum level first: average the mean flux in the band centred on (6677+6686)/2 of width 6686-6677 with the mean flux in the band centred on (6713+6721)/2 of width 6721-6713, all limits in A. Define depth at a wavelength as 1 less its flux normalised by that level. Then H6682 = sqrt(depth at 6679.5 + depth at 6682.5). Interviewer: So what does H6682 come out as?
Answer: 0.072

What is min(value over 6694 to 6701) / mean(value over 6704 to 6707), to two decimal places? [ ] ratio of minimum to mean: 1.00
